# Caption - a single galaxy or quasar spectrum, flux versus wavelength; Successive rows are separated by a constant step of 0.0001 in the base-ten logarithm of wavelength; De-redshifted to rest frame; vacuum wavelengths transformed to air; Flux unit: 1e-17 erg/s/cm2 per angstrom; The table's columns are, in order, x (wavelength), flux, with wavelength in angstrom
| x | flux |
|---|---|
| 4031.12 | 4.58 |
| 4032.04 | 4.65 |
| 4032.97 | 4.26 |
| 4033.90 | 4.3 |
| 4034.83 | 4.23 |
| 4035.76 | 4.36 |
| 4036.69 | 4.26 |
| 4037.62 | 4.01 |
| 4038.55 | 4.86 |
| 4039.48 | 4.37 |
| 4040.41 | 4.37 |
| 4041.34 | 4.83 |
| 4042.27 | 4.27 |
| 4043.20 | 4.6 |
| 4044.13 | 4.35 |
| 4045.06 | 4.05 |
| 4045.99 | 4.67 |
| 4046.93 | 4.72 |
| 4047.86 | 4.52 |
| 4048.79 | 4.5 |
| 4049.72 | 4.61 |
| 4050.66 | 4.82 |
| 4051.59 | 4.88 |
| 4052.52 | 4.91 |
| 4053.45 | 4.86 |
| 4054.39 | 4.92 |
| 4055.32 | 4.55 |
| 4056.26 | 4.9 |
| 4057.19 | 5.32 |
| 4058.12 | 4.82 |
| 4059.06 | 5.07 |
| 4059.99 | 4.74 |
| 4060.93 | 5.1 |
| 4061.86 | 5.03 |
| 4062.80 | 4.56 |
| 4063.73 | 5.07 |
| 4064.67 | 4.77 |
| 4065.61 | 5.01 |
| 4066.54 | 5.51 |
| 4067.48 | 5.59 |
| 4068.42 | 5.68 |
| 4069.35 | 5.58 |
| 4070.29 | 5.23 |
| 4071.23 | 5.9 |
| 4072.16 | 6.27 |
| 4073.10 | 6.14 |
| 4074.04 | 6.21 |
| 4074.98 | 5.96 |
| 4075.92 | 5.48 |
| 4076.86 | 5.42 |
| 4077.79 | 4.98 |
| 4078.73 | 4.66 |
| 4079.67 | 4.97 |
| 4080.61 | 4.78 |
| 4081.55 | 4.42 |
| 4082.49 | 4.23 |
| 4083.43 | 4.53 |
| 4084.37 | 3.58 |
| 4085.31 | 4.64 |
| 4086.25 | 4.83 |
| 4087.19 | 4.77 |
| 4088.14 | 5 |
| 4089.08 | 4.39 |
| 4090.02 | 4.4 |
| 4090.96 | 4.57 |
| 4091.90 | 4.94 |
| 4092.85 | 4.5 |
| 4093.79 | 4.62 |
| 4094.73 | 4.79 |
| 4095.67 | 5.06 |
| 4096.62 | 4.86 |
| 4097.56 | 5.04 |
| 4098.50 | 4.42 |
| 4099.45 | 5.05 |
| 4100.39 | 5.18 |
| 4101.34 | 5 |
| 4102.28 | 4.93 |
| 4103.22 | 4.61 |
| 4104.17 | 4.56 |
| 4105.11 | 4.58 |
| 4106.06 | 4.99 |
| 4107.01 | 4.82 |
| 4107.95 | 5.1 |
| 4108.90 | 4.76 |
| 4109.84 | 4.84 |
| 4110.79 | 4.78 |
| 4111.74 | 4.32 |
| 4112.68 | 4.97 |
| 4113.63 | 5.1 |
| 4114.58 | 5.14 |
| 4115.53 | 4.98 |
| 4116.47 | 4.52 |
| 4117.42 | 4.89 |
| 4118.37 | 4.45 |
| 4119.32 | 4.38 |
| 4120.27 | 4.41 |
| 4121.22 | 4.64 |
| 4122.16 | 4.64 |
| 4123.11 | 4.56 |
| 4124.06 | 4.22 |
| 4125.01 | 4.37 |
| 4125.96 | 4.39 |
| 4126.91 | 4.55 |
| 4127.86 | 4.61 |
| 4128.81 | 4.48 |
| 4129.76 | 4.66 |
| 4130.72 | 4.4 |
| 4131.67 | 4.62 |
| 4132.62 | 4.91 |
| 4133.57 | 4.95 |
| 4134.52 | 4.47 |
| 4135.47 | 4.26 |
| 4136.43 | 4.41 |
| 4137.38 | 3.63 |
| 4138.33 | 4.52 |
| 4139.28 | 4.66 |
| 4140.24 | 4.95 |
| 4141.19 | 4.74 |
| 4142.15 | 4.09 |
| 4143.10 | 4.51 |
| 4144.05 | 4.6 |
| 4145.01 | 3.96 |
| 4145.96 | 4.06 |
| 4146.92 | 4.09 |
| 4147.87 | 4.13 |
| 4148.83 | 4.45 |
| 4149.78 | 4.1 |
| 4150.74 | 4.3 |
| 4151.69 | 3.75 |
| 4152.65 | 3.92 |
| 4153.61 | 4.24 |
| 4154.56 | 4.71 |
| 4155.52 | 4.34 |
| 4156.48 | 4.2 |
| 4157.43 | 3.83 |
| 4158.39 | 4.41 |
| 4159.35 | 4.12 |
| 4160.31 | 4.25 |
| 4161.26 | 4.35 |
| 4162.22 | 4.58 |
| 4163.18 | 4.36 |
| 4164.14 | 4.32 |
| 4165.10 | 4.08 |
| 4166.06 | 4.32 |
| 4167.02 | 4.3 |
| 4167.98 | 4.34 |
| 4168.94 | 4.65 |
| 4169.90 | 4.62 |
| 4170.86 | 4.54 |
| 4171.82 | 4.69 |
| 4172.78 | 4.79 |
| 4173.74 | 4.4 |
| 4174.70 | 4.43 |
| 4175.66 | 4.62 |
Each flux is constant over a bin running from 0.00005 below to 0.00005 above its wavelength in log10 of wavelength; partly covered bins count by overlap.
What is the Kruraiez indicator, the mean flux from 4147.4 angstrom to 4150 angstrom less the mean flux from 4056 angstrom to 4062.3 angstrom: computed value -0.8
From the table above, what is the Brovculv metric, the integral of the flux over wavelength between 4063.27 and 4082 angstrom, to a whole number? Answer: 101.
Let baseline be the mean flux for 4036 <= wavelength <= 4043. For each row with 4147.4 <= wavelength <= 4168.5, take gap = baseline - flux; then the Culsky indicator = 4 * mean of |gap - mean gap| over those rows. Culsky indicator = 0.67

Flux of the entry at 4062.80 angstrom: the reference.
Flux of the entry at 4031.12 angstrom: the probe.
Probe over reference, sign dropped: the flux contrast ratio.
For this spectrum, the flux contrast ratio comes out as 1.00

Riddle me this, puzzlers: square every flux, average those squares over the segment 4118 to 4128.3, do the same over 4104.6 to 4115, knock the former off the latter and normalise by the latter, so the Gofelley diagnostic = 0.15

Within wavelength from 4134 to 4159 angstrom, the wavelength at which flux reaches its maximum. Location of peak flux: 4140.24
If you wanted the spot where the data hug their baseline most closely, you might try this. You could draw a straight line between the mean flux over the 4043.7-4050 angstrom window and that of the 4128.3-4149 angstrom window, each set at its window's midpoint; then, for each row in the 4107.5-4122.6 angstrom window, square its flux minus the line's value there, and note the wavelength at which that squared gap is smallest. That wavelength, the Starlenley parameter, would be 4118.37 angstrom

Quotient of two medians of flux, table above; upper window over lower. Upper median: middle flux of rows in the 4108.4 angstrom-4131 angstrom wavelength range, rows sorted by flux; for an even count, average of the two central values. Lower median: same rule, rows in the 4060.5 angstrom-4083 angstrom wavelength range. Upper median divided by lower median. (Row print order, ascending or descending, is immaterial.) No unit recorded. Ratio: 0.888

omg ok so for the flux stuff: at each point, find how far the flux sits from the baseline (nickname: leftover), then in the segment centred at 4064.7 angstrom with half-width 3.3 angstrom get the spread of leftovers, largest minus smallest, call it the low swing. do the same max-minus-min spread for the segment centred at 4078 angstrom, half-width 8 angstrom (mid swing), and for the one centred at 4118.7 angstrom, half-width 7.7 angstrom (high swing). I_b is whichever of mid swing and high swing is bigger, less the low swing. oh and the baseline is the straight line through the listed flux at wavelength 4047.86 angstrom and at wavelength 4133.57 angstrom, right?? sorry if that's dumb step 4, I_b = 1.7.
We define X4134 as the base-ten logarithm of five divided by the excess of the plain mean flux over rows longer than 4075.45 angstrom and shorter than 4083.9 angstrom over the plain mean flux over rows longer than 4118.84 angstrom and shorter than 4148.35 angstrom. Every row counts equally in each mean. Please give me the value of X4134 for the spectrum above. 1.1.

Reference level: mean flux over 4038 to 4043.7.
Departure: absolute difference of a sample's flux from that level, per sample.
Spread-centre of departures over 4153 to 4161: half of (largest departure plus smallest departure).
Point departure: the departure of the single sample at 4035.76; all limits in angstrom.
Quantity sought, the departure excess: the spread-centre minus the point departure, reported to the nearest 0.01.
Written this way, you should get 0.24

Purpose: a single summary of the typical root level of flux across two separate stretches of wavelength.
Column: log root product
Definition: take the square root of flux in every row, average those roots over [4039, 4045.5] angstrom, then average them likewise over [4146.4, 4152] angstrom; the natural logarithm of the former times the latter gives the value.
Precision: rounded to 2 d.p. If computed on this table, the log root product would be 1.45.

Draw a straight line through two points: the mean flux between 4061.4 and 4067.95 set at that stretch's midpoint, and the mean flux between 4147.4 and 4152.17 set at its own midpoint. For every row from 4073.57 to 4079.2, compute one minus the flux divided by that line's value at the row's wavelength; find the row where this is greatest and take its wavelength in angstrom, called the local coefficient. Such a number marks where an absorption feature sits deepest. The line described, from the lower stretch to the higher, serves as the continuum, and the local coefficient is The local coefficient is 4078.73 angstrom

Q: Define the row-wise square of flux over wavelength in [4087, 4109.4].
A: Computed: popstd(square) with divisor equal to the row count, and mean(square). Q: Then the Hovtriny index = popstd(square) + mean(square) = 25.3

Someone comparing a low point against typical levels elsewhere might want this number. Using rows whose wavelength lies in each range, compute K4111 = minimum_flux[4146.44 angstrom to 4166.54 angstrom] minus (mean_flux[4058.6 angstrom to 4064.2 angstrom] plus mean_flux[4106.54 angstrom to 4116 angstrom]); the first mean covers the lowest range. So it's -6.1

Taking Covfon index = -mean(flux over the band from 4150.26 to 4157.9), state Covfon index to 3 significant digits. -4.16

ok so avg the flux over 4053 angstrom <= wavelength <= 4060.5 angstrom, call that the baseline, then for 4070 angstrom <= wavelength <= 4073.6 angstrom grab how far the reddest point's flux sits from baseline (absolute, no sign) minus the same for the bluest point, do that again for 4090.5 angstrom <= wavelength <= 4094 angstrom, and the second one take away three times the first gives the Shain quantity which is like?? -2.8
